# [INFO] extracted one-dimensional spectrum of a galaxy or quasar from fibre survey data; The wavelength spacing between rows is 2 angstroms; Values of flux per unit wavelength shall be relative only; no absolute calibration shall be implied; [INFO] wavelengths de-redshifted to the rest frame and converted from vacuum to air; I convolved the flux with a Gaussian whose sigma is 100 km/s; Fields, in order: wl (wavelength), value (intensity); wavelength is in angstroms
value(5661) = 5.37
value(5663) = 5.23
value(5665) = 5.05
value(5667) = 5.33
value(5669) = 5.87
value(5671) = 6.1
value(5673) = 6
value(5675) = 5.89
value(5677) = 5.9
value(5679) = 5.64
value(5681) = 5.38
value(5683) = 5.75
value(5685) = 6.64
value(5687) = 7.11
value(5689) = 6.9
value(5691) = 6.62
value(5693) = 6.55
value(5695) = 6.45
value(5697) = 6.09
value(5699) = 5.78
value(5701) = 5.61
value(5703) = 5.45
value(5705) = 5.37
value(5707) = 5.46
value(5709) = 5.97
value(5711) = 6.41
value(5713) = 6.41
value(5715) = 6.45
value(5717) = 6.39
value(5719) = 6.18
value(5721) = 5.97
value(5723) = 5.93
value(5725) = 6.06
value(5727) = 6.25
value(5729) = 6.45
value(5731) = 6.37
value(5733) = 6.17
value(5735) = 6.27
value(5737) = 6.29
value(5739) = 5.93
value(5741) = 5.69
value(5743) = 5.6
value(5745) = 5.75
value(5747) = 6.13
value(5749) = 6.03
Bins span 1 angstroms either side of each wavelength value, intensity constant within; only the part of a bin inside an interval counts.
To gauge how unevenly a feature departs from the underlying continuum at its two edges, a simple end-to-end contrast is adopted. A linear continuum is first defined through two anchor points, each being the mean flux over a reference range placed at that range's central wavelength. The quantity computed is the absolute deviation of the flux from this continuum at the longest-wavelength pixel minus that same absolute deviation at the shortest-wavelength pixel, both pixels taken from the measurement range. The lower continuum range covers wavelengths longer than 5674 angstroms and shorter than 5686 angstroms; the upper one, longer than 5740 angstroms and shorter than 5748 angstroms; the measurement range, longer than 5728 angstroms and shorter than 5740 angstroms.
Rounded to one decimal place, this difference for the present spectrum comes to -0.5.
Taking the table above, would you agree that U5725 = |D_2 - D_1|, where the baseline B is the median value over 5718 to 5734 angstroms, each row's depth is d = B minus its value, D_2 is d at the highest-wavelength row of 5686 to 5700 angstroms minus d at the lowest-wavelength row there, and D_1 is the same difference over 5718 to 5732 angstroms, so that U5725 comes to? 1.52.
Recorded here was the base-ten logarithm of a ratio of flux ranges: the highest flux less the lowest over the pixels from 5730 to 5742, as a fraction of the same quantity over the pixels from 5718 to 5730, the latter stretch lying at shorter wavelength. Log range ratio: 0.12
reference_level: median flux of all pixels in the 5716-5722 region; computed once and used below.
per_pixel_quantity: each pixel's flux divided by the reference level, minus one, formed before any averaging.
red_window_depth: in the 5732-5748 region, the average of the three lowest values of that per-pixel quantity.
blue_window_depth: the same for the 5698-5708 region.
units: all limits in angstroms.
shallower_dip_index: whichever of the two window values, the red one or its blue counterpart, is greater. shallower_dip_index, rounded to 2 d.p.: -0.08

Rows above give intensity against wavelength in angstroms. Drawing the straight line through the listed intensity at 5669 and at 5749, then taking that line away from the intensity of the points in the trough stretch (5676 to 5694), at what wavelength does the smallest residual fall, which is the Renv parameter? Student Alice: 5681 angstroms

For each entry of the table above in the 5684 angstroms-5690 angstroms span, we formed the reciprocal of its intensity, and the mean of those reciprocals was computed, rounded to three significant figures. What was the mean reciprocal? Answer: 0.145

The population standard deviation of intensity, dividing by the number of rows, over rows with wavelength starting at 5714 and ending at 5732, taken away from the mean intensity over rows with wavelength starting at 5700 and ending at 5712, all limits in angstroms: 5.52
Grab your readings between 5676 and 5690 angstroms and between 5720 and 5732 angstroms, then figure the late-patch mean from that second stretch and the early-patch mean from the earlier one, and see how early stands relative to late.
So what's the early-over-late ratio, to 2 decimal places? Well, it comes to 1.00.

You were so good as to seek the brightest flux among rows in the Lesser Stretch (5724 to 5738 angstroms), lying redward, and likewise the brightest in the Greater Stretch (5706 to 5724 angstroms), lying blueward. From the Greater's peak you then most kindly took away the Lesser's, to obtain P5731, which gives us 0.0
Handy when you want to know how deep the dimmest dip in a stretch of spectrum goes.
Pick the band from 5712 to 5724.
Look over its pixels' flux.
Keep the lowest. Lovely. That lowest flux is 5.93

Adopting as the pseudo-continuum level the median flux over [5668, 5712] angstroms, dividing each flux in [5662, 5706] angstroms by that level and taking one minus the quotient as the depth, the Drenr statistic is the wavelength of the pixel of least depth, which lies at 5687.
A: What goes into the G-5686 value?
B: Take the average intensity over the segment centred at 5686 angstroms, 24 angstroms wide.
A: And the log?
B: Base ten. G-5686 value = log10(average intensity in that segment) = 0.795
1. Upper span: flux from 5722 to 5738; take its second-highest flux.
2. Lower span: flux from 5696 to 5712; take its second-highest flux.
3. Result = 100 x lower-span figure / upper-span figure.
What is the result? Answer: 96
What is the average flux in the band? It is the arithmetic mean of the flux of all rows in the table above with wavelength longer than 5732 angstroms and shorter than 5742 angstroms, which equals 6.1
